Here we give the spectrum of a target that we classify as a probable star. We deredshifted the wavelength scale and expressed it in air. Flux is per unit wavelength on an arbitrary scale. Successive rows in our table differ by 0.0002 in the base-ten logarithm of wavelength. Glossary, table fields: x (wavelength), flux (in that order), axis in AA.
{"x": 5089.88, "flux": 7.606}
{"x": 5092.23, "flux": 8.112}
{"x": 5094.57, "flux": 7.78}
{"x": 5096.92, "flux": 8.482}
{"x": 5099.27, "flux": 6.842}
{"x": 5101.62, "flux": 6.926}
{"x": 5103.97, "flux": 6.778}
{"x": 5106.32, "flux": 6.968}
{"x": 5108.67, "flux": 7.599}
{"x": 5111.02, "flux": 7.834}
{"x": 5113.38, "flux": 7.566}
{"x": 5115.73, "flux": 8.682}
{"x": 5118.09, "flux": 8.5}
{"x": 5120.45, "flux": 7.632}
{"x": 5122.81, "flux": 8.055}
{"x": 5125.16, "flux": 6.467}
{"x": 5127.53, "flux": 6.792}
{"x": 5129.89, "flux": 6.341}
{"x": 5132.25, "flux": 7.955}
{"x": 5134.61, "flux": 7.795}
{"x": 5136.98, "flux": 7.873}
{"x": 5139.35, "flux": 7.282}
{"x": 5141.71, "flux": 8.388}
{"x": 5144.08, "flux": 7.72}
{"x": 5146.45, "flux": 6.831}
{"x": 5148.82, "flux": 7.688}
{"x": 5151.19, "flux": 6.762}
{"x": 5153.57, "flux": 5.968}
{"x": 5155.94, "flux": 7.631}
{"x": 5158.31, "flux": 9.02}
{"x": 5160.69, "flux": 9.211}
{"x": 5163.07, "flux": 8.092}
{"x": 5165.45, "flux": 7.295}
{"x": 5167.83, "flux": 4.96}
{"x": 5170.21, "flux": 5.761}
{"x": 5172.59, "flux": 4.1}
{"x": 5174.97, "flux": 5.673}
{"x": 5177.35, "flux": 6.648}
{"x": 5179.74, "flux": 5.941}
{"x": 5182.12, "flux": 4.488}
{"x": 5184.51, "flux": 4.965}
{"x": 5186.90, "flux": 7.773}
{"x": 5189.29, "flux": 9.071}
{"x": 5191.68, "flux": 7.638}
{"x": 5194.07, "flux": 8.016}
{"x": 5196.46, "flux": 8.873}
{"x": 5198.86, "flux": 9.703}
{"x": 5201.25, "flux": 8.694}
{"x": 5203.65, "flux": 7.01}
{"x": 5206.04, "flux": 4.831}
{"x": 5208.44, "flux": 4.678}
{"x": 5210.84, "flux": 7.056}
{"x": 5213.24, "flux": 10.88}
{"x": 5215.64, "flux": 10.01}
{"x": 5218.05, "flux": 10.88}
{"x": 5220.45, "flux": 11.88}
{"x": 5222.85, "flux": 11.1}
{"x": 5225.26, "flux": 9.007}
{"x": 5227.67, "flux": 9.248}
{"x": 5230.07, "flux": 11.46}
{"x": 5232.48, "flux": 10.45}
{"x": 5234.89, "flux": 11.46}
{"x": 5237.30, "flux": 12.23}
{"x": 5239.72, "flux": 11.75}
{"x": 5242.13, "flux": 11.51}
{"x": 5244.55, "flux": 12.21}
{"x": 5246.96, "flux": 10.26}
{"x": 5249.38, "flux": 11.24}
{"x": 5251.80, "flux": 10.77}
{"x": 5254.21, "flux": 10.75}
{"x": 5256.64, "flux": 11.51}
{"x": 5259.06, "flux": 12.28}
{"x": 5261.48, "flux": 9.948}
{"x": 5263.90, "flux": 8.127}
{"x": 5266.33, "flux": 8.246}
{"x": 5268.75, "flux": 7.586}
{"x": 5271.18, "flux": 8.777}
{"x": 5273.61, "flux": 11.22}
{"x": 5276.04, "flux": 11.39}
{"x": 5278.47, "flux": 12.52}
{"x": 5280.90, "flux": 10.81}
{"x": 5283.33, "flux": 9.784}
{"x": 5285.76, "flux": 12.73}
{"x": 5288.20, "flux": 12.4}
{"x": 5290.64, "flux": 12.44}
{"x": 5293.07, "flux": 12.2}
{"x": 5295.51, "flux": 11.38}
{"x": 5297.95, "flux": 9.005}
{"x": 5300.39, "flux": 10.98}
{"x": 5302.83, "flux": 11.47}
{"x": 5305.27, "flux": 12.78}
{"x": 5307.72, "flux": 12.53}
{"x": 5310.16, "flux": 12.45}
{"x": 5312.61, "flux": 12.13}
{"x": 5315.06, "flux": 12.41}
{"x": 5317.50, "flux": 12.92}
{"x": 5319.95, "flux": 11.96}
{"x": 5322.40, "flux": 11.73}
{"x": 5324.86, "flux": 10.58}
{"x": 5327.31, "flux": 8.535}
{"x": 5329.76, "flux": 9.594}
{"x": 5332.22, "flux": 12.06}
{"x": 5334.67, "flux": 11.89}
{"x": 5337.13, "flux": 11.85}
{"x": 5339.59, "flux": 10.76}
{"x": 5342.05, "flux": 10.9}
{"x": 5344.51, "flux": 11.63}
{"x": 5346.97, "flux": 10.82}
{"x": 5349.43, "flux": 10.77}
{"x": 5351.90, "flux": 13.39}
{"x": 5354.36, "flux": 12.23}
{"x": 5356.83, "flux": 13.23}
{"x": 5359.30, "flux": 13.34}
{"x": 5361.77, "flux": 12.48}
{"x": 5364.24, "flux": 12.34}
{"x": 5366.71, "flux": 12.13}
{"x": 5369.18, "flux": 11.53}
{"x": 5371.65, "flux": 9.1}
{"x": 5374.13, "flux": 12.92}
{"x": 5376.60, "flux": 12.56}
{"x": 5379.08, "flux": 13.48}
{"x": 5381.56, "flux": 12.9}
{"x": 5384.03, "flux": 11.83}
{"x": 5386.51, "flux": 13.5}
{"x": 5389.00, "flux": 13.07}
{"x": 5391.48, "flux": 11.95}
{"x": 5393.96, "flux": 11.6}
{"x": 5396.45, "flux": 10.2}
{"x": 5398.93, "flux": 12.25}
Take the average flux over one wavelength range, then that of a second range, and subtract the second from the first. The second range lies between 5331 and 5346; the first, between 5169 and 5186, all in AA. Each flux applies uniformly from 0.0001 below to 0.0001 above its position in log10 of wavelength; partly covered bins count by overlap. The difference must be -6.1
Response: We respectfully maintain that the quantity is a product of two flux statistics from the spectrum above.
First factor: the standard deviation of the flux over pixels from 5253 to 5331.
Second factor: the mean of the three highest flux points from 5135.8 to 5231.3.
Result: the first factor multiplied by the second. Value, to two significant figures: 18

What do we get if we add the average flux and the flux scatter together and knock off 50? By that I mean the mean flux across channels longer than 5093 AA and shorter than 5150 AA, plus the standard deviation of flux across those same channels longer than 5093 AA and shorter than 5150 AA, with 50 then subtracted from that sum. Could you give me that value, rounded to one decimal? -41.8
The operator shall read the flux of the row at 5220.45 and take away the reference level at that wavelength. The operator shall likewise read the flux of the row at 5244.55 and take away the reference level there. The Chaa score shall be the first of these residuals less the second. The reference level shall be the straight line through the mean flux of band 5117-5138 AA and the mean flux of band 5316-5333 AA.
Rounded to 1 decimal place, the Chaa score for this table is 0.1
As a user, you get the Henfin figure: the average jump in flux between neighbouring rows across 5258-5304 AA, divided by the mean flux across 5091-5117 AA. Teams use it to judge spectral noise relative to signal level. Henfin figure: 0.16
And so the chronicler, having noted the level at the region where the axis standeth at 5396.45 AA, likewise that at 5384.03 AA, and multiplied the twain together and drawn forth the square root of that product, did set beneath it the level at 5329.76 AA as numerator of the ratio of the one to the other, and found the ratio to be 0.9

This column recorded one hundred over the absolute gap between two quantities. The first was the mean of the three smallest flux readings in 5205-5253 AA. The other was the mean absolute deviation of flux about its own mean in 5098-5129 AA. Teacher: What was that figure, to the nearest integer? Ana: 20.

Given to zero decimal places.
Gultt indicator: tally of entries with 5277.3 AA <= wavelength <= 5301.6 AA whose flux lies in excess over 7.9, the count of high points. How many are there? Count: 10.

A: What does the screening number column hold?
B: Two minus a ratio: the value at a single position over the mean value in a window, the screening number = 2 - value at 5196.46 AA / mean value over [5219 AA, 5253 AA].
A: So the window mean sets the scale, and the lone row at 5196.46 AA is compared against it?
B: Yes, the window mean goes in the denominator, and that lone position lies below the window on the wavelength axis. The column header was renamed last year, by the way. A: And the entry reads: 1.2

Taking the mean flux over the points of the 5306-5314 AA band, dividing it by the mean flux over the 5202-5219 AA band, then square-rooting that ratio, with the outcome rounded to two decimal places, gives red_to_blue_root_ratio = 1.25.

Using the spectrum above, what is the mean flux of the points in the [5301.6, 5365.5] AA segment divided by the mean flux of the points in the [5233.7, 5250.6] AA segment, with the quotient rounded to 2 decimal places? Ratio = 1.02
